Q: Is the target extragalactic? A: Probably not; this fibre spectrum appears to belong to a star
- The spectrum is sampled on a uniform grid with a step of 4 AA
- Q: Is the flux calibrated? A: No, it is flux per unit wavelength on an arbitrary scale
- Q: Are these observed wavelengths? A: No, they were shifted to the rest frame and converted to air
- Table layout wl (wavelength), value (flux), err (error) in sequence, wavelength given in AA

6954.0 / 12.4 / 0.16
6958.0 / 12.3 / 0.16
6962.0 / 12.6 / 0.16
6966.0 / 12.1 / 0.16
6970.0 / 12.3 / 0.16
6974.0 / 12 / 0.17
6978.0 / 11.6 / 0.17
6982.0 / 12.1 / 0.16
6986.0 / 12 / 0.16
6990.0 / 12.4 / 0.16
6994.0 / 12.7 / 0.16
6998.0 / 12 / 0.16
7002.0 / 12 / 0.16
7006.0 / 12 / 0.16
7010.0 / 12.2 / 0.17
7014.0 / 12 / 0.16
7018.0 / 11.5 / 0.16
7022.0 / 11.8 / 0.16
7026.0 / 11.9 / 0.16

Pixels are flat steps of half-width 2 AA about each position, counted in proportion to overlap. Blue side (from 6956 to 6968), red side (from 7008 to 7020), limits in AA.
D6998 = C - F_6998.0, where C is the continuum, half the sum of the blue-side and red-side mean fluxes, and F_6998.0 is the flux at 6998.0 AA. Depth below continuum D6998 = 0.1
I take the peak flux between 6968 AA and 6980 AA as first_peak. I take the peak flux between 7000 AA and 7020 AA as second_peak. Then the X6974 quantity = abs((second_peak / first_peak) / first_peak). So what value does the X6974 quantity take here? 0.0806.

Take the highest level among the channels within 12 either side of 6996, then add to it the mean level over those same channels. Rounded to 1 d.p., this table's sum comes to 24.9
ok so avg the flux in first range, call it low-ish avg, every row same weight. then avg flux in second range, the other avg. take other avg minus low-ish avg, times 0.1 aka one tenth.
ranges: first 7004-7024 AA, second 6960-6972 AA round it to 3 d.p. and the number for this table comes 0.043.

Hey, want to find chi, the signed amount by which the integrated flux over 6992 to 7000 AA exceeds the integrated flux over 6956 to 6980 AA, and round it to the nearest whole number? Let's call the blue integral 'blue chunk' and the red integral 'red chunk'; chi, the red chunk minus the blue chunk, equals -193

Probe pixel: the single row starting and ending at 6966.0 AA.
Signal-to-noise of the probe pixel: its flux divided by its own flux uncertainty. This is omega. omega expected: 75.6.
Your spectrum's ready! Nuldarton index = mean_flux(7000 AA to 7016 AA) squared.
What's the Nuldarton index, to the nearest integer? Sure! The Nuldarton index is 145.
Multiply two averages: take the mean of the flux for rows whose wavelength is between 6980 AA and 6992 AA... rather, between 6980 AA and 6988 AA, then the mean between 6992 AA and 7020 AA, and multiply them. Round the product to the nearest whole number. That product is 145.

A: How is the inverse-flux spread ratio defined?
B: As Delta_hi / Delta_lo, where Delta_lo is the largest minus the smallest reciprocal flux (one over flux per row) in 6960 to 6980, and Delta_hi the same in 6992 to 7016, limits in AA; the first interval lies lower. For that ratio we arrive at 0.67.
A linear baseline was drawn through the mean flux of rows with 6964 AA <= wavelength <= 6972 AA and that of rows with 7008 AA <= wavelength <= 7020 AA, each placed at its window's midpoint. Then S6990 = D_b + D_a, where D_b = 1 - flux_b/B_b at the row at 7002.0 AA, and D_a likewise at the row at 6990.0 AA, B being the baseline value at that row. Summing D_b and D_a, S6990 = -0.030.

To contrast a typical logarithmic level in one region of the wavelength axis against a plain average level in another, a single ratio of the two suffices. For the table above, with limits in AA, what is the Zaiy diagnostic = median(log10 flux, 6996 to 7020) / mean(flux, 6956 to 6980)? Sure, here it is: 0.0888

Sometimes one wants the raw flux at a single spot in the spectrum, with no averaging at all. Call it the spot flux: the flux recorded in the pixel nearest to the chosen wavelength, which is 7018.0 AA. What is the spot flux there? 11.5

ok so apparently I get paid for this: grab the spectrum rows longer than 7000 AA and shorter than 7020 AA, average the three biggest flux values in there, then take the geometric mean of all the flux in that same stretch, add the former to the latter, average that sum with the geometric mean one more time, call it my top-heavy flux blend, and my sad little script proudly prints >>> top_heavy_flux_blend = 17.97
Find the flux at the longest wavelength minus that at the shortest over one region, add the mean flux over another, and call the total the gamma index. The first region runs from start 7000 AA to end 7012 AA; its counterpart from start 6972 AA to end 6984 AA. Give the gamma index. 12.1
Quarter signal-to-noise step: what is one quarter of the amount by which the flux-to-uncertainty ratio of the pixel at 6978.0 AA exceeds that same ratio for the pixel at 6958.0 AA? -2.2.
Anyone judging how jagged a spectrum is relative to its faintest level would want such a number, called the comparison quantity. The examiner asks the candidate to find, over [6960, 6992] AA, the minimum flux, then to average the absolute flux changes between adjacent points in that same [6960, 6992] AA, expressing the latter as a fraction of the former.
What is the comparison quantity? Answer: 0.0296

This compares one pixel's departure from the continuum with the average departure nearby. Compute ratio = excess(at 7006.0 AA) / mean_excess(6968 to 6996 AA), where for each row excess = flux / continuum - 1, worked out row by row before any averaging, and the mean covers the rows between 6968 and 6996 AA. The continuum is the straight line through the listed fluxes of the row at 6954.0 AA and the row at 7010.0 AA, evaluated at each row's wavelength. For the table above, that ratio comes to 1.5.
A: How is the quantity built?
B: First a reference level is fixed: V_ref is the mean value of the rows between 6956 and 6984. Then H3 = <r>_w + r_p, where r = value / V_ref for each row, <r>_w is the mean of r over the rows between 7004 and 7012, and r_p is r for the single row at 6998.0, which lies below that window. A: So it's 1.98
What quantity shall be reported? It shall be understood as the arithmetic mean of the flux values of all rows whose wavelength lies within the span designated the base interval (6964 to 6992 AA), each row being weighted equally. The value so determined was 12.1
